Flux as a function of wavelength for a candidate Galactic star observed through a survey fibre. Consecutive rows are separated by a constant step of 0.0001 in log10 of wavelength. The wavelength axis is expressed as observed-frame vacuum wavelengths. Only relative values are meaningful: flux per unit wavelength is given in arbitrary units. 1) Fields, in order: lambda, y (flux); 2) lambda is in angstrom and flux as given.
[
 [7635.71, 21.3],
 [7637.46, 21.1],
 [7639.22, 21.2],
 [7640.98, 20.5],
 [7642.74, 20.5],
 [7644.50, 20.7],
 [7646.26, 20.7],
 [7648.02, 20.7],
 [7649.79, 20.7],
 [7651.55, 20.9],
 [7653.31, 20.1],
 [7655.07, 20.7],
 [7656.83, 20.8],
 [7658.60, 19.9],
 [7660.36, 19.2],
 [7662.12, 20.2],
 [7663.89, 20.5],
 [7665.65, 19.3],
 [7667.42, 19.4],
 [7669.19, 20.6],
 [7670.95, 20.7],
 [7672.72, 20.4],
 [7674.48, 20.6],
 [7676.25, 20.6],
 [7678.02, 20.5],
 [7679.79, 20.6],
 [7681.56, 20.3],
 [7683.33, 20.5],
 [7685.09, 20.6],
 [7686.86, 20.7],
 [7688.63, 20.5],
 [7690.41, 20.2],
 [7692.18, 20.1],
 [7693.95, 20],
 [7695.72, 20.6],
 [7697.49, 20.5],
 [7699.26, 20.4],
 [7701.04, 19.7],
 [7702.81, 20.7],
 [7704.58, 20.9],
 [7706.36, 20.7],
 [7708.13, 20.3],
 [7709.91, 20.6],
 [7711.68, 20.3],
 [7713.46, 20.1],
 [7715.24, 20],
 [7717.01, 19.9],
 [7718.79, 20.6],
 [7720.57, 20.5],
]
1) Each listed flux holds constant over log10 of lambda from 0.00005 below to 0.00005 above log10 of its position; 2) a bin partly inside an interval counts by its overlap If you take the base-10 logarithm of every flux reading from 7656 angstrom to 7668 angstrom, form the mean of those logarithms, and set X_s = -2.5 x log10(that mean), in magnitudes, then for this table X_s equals -0.284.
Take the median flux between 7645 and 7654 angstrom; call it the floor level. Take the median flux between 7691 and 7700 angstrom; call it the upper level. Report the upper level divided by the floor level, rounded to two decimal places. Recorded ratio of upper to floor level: 0.99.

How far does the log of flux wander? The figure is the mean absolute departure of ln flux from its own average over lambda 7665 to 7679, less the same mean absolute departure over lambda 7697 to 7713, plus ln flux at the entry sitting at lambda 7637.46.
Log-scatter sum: 3.06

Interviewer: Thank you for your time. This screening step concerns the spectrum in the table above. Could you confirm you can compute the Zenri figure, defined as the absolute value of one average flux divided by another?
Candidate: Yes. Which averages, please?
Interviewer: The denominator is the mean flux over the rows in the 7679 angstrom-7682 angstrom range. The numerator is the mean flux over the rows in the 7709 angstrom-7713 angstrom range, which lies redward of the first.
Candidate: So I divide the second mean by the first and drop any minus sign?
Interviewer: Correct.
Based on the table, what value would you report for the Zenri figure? 1.00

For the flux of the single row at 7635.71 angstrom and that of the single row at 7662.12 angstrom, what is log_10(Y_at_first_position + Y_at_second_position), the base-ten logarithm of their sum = 1.618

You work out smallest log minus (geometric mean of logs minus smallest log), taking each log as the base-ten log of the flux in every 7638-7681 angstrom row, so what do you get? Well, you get 1.26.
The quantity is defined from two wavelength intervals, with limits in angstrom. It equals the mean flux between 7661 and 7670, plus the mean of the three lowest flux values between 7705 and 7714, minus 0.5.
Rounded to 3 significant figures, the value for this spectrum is 39.7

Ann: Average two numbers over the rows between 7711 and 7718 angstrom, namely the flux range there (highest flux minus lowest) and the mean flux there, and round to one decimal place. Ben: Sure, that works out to 10.2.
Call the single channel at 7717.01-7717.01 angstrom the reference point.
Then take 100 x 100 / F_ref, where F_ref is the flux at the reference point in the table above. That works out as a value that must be 503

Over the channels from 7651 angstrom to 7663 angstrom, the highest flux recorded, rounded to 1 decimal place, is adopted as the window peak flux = 20.9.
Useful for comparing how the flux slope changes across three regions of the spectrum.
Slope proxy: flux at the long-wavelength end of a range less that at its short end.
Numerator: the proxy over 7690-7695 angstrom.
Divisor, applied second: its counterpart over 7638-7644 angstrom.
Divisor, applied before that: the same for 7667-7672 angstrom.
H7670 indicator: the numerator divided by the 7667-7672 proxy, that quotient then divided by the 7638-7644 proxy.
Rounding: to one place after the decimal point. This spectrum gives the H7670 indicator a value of 0.2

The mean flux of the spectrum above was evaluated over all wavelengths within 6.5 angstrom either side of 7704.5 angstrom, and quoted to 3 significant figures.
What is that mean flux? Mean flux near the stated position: 20.5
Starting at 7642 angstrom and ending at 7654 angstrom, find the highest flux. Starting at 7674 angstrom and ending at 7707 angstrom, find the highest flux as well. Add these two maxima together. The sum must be 41.8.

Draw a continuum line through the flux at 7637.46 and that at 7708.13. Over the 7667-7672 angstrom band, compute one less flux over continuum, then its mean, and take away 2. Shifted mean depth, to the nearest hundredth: -1.98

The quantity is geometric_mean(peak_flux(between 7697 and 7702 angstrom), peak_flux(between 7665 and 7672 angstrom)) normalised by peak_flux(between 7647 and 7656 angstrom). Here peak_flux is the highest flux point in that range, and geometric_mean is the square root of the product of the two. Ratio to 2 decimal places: 0.99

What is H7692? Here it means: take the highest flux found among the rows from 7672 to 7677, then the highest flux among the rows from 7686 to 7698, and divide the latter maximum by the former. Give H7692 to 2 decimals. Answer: 1.00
